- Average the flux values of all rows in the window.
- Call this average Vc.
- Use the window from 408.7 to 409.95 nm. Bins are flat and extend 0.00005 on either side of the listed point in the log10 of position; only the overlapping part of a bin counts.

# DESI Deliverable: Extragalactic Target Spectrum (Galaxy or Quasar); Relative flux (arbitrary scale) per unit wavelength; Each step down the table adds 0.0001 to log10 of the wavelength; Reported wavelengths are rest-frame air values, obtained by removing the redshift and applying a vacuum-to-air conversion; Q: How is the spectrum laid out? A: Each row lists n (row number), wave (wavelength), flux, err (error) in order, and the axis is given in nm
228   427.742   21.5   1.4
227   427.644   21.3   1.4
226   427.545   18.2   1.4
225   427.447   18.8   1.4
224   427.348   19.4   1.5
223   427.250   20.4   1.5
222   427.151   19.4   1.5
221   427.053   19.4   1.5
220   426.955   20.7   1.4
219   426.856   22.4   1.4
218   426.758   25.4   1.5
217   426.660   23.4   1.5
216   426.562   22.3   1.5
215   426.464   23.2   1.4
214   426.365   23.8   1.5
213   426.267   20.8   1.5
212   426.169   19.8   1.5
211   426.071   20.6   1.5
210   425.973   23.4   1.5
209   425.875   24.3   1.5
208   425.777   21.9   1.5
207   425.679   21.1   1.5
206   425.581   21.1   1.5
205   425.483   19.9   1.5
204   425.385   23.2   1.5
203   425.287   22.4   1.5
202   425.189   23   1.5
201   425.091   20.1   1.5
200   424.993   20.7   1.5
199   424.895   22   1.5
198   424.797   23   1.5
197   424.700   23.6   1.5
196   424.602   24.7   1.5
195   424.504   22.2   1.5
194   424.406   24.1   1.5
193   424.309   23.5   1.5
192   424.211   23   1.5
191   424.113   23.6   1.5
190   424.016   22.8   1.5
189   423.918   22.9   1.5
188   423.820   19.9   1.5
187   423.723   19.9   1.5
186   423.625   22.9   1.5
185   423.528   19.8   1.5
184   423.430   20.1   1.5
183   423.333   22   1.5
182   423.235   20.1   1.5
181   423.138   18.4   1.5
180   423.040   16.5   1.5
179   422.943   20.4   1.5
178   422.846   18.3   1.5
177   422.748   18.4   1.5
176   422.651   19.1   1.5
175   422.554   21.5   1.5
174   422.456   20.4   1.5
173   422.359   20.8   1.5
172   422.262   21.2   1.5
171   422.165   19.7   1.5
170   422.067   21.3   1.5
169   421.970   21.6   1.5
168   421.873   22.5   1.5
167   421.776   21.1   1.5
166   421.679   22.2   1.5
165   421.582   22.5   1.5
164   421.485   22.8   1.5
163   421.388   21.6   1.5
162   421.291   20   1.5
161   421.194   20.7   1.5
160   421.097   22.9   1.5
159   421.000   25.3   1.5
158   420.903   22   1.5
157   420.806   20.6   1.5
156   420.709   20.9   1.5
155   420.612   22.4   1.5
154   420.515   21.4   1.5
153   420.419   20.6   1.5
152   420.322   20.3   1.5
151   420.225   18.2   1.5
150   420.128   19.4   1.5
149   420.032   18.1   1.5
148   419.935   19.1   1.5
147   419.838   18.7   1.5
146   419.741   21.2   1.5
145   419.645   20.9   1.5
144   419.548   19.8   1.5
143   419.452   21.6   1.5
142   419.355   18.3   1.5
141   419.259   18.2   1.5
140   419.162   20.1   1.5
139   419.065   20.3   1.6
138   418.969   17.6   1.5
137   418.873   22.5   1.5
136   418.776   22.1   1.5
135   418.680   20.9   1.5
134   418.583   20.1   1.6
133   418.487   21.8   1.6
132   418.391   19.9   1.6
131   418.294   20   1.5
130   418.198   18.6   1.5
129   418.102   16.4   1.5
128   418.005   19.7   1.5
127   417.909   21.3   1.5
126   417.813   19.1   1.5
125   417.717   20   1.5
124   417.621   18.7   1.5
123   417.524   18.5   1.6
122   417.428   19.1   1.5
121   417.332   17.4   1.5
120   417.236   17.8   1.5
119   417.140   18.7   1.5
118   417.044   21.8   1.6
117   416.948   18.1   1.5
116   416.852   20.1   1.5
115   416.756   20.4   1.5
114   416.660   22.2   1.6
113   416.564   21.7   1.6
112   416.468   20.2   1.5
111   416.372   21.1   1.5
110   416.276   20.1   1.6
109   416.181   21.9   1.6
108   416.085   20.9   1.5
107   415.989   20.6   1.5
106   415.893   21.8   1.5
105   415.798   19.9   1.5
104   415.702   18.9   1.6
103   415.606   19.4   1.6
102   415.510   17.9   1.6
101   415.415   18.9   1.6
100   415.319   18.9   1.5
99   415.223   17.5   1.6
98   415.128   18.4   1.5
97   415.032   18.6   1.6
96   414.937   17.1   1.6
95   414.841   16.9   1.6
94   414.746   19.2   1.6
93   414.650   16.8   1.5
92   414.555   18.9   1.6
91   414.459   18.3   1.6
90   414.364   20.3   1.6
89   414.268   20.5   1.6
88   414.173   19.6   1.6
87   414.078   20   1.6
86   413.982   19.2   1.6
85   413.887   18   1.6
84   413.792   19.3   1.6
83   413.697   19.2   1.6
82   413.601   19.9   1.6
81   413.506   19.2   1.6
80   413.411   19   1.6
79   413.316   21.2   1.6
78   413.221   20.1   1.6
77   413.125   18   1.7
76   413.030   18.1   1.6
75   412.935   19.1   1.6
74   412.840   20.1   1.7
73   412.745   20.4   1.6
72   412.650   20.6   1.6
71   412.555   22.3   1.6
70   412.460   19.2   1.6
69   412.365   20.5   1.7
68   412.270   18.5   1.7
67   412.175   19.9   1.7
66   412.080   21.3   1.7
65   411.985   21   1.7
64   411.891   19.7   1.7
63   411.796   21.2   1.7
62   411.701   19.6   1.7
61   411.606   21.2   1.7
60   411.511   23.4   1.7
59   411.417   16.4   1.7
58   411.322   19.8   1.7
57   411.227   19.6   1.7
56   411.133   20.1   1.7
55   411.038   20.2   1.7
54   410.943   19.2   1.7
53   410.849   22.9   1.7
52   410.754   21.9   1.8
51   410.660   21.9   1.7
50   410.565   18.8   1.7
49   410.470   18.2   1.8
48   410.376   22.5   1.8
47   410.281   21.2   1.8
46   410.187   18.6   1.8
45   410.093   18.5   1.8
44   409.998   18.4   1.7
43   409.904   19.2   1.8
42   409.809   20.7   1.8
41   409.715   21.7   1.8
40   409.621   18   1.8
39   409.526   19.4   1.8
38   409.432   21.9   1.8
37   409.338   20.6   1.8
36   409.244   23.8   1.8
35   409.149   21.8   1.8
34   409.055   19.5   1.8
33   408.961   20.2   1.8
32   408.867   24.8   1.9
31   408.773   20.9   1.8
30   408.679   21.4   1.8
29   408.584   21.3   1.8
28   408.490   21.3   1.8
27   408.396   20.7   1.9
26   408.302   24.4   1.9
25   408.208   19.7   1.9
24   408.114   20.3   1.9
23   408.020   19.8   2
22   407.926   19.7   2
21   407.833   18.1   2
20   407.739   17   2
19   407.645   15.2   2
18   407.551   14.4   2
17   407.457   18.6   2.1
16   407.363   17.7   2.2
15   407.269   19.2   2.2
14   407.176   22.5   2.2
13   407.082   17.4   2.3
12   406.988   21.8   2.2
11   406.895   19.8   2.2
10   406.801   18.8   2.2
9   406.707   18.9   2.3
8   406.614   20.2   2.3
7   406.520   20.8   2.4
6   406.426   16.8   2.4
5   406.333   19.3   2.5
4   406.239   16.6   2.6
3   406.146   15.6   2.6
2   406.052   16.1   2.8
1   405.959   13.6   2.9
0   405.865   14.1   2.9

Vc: 21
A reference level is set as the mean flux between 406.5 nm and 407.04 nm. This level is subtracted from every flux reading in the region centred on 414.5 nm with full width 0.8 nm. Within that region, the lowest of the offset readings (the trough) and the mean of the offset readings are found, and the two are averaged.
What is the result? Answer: -2.2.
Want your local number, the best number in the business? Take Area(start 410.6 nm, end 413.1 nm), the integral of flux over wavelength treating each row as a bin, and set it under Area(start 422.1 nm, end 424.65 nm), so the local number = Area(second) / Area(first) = 1.06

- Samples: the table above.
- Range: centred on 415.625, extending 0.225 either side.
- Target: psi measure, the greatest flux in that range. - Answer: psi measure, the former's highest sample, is 19.9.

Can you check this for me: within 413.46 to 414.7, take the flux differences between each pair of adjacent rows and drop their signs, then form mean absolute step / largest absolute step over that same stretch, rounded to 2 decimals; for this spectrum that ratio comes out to 0.44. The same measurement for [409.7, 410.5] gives 0.34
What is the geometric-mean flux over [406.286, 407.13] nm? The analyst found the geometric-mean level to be 19.3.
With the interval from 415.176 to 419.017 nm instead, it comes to 19.8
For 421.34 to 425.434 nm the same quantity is 21.3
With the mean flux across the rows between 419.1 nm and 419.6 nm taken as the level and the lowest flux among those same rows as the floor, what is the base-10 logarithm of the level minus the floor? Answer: 0.15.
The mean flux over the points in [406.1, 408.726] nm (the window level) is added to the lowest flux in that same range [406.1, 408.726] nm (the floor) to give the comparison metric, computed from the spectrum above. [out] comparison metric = 33.6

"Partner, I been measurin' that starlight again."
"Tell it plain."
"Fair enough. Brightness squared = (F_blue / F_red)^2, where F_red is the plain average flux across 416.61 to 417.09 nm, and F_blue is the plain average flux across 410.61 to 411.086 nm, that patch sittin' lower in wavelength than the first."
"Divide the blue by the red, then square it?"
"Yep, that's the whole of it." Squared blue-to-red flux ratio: 1.07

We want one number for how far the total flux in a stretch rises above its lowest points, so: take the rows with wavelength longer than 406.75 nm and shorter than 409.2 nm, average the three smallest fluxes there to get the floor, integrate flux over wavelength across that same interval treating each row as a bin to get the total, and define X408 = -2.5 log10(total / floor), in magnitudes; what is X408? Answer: -1.24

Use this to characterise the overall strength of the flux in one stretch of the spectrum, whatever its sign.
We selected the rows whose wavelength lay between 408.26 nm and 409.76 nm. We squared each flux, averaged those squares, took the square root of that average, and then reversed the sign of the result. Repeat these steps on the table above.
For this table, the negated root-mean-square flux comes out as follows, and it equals -21.4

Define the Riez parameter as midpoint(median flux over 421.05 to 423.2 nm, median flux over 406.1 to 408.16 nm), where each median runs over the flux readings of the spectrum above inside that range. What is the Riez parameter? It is 19.9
